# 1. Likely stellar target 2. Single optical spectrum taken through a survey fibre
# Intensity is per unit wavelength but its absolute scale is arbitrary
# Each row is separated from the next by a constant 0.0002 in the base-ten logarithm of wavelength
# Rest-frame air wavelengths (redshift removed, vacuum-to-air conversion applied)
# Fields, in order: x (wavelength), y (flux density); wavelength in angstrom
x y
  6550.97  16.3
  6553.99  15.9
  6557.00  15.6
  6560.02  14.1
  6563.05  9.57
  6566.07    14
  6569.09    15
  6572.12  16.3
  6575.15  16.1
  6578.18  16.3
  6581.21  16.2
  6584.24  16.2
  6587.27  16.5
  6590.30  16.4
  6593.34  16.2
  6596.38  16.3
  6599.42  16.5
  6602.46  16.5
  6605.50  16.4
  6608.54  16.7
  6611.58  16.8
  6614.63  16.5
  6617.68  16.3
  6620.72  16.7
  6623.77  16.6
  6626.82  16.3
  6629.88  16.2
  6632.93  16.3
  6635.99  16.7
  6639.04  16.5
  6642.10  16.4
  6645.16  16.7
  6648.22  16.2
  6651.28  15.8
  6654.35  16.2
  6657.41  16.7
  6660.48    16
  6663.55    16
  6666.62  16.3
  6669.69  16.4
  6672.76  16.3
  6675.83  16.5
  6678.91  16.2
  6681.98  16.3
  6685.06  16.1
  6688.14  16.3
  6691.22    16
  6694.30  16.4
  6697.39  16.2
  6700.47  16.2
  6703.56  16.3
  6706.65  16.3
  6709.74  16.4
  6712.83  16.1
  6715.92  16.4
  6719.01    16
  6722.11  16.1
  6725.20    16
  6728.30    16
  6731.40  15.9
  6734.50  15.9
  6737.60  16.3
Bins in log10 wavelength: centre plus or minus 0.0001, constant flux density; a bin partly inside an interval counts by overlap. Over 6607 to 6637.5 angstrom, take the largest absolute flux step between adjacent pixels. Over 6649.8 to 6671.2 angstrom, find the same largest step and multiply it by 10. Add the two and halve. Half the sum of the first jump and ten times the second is 3.7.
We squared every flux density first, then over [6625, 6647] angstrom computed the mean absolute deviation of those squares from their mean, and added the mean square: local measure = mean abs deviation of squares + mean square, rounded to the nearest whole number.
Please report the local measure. 276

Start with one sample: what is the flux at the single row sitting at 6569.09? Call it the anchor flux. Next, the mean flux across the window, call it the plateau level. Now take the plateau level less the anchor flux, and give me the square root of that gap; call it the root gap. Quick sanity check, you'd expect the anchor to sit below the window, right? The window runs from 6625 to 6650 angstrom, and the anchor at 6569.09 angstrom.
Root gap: 1.2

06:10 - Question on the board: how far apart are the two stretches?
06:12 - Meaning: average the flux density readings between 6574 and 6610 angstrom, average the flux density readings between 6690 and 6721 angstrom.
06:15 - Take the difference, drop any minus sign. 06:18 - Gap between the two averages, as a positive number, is 0.13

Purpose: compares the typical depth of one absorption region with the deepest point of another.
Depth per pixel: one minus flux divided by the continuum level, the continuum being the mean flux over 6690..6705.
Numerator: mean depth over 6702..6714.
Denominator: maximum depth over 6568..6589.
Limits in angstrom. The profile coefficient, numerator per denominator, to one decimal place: 0.0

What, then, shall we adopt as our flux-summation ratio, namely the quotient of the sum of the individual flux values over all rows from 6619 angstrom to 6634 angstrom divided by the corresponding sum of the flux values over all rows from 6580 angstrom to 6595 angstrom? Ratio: 1.01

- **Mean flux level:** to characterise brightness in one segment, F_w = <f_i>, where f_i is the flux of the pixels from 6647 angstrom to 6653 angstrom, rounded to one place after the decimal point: 16.0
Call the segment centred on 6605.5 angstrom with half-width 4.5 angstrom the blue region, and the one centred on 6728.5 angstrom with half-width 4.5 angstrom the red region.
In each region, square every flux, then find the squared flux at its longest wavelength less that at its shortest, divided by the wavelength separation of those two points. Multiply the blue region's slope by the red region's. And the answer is -0.6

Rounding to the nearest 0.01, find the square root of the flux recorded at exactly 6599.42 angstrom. 4.06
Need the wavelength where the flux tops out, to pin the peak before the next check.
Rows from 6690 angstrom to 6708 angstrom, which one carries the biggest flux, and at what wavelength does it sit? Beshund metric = 6694.30 angstrom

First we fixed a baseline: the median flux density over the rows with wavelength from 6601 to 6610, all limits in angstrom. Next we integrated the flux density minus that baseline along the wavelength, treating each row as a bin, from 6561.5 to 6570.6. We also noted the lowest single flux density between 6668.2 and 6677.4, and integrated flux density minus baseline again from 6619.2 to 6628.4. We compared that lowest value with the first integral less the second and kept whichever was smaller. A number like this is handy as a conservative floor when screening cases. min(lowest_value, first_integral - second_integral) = -33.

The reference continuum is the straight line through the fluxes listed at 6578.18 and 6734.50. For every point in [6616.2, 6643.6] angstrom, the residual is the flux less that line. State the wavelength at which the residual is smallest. 6629.88 angstrom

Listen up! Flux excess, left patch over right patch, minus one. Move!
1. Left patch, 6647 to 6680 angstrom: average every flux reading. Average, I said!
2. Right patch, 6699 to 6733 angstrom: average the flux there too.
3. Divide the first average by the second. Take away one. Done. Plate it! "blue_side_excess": 0.005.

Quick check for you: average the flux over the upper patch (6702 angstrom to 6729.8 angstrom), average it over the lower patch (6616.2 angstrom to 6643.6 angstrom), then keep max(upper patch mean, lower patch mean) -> 16.4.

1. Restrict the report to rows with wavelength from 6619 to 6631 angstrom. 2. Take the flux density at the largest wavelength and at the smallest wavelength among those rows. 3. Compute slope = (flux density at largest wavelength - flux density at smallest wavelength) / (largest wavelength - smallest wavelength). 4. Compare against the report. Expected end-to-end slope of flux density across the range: -0.05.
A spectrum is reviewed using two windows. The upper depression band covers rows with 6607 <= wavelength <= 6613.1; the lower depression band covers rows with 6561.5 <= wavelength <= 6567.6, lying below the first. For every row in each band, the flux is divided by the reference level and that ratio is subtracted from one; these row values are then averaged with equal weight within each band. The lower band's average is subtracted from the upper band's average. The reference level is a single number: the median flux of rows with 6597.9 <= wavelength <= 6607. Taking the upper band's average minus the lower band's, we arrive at -0.30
